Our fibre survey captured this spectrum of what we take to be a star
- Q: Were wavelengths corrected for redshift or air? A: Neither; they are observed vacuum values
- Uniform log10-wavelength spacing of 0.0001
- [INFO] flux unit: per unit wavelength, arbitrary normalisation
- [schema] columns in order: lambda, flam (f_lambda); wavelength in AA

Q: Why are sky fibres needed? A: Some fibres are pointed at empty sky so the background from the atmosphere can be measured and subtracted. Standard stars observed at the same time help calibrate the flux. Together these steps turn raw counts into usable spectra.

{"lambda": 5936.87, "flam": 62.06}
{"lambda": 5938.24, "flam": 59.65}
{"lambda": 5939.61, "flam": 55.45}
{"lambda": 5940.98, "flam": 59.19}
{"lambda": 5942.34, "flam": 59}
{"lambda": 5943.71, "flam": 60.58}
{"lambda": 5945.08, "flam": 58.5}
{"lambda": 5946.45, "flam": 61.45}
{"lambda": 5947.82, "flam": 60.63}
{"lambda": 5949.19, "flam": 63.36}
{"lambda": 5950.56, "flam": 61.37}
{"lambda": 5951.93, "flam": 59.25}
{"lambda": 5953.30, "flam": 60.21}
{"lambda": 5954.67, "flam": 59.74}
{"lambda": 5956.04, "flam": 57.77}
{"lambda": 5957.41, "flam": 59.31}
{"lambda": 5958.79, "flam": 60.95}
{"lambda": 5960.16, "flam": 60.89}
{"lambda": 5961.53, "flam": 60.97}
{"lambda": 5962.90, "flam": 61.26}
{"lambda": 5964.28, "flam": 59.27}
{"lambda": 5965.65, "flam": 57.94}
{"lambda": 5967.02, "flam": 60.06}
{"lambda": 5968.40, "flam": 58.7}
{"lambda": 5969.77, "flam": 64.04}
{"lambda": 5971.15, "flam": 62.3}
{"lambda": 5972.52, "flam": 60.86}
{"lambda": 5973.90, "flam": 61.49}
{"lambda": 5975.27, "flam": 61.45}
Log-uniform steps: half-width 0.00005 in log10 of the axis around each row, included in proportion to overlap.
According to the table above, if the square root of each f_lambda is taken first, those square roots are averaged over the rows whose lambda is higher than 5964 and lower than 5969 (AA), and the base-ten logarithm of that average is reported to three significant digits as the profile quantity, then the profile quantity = 0.885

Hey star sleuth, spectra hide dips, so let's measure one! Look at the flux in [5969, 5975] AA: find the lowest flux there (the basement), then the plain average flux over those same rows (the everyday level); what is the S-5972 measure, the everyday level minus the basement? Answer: 1.3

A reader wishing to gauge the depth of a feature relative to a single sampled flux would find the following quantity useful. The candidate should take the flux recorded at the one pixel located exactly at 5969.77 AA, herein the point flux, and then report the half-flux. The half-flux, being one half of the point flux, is 32.0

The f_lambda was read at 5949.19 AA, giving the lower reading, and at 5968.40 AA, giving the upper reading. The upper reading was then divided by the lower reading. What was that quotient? 0.93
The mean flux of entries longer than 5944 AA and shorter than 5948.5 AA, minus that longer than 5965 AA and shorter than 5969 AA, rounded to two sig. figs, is 1.3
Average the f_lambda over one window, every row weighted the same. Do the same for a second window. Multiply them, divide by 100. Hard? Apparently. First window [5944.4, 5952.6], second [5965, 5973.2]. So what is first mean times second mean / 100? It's 36.9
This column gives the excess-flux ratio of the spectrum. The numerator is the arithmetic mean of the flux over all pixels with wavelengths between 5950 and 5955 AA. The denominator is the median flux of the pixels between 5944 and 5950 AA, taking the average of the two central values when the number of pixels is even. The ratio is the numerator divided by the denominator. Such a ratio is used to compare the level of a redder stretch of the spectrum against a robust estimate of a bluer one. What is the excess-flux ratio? 0.99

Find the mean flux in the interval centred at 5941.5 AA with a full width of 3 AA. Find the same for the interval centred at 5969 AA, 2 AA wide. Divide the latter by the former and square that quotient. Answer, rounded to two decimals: 1.08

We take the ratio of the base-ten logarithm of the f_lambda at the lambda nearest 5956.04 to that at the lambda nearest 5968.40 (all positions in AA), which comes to 1.00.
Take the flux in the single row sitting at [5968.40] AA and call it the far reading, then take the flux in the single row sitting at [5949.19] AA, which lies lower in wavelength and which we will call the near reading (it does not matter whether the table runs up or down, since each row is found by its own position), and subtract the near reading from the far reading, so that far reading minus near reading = -5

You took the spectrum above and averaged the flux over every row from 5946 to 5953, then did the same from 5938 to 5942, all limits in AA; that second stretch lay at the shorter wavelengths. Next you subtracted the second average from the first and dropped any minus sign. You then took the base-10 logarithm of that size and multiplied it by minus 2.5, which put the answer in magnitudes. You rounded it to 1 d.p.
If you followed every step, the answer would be -1.2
